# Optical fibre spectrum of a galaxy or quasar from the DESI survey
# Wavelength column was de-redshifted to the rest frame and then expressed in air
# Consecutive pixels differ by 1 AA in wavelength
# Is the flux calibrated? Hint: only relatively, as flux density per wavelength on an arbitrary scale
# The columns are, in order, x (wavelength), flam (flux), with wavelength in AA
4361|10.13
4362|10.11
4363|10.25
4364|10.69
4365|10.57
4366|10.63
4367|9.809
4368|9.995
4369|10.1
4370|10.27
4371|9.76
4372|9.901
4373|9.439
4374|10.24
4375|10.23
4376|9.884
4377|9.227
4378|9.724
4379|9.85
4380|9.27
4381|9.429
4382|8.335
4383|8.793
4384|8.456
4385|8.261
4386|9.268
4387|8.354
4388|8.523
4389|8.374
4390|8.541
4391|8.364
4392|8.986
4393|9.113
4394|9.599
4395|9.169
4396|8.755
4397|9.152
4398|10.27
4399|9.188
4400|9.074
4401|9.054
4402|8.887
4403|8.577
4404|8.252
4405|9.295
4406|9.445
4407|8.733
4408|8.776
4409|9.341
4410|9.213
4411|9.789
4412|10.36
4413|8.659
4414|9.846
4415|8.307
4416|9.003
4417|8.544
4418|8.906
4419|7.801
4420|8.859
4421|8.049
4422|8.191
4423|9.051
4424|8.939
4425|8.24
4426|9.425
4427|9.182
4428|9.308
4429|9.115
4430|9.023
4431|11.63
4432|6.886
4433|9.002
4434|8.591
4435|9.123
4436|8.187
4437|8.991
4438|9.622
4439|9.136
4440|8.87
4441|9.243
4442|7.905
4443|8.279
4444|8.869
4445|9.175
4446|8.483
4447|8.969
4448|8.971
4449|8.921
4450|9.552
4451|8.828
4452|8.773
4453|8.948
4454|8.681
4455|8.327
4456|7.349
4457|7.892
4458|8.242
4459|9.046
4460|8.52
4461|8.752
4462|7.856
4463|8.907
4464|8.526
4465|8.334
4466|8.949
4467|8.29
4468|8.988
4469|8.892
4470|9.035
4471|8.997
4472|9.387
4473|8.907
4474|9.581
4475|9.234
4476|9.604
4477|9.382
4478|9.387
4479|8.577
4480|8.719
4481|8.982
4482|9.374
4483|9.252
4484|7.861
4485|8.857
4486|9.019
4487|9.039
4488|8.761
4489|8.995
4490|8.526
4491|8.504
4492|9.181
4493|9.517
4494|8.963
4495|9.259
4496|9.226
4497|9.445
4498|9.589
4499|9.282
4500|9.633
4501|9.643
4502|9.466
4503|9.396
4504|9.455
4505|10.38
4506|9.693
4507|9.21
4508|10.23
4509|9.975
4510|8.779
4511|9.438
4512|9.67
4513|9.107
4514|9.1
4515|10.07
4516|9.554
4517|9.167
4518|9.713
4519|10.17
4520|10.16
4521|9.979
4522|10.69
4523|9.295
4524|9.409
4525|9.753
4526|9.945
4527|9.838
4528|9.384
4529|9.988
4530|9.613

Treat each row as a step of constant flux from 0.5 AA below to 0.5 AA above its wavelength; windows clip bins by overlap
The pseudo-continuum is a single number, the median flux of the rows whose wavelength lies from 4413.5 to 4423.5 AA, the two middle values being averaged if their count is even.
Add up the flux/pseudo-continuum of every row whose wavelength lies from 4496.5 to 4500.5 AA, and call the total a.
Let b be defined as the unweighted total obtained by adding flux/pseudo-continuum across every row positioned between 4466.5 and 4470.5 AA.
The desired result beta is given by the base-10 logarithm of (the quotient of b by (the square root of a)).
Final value 0.29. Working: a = 4.36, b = 4.05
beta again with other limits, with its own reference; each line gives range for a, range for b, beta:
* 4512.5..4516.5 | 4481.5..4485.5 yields 0.29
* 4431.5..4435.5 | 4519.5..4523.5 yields 0.37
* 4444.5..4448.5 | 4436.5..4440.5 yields 0.32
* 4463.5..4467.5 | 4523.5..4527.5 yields 0.35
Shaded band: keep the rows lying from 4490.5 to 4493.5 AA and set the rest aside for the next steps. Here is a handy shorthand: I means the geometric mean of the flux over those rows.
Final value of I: 9.1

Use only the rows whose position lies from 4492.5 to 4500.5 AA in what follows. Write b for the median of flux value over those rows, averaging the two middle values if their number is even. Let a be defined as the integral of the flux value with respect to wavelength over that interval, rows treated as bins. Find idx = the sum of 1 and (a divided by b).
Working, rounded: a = 74.9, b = 9.4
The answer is 9.00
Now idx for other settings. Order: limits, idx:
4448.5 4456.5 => 8.88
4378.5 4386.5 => 8.94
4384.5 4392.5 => 9.13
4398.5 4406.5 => 8.92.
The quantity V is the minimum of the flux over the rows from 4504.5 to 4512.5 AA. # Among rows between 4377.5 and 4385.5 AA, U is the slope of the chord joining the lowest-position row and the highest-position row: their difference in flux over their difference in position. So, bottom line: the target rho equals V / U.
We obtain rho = -42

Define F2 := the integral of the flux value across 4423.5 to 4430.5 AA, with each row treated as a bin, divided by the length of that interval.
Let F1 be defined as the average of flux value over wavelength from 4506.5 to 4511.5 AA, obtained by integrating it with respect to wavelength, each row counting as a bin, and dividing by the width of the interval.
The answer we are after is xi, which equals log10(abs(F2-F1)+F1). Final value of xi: 1.001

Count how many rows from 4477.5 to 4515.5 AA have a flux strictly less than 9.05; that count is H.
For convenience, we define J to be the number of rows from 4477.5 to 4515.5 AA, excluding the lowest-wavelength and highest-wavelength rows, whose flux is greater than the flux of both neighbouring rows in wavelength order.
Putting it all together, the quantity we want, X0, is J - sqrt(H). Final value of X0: 6.4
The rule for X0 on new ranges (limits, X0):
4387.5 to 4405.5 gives 0.0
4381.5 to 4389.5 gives 0.4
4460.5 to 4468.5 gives -0.8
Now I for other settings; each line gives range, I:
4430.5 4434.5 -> 8.9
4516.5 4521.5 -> 9.8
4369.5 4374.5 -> 9.9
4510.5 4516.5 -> 9.5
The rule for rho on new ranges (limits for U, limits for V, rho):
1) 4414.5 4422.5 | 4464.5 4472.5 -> -500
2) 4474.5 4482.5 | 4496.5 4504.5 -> 464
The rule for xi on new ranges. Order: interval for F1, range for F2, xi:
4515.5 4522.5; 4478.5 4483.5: 1.036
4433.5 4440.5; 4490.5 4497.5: 0.962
